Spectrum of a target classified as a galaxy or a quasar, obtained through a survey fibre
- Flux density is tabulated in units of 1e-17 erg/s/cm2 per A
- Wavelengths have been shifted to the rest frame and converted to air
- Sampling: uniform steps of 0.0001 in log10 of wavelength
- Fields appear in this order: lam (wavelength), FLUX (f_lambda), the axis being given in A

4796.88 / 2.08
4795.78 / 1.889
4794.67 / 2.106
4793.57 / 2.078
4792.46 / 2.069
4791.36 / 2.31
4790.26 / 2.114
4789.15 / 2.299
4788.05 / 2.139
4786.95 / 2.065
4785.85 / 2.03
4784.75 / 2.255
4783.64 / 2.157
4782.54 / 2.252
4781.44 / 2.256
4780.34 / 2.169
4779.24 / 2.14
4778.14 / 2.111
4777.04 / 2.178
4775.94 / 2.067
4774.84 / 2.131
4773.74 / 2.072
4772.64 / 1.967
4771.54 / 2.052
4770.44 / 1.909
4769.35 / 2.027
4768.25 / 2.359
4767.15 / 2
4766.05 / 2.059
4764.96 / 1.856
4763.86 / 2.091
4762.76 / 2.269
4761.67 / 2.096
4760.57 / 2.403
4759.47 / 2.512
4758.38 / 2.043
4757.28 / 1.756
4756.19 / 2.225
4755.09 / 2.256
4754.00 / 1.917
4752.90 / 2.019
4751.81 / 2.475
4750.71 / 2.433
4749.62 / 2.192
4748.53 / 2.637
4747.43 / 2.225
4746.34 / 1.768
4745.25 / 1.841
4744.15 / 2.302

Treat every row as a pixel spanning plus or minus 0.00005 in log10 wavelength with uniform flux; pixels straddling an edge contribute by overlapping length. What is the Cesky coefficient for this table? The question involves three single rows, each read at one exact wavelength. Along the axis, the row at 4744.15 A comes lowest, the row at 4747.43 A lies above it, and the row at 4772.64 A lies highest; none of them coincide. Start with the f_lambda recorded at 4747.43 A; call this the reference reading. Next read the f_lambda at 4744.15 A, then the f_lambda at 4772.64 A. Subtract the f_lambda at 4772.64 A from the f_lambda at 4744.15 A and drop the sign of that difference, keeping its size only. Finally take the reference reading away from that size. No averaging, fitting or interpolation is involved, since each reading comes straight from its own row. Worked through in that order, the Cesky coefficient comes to -1.89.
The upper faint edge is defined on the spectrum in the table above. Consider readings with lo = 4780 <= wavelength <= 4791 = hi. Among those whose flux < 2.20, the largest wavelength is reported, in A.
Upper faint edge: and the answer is 4790.26 A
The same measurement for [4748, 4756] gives 4754.00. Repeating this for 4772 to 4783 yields 4780.34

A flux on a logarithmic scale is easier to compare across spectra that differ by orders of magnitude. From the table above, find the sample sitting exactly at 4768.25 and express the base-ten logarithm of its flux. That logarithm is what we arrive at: 0.373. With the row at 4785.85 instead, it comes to 0.307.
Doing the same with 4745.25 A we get 0.265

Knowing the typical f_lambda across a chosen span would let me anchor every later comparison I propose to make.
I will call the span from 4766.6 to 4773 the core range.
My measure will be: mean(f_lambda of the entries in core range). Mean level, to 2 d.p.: 2.05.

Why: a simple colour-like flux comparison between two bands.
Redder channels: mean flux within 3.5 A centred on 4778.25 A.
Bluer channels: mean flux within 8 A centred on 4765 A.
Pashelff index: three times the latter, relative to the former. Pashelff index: 2.95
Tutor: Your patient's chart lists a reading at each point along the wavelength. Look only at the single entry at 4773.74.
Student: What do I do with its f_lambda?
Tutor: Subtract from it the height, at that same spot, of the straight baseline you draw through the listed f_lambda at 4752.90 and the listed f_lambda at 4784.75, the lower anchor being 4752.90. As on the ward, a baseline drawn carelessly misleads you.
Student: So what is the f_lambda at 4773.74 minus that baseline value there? -0.10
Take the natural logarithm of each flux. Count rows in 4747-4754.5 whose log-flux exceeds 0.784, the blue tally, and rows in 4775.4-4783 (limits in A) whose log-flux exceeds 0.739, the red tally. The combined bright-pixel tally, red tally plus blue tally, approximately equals 11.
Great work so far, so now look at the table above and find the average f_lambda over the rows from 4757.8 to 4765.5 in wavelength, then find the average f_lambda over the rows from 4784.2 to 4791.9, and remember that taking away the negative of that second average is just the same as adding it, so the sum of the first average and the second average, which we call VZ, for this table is 4.35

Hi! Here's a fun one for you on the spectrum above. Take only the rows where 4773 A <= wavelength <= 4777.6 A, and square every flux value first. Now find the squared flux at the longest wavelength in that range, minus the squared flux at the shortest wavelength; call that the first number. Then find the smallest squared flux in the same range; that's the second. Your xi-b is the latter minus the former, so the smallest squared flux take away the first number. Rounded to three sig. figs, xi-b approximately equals 3.82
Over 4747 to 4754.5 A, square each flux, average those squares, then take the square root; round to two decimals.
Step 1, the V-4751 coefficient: 2.28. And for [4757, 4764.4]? 2.18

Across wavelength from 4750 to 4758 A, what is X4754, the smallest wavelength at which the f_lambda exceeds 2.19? 4750.71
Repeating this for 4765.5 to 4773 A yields 4768.25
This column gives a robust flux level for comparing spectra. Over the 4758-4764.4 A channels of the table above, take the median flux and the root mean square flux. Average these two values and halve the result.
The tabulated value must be 1.11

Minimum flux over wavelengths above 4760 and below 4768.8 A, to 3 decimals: 1.856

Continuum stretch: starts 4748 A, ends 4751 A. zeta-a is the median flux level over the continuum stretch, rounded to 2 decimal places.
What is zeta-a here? 2.43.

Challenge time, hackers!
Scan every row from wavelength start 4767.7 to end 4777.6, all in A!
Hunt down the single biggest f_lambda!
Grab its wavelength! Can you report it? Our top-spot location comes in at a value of 4768.25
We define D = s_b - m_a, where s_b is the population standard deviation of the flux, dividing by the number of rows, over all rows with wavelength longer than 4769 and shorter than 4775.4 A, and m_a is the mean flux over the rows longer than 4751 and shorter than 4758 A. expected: -2.04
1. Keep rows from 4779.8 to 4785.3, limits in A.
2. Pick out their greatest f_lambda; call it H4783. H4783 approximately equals 2.256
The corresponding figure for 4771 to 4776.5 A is 2.131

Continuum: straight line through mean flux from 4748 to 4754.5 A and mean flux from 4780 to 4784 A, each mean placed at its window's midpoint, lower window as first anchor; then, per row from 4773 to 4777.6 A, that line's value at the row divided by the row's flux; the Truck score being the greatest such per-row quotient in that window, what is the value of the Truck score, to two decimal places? 1.08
